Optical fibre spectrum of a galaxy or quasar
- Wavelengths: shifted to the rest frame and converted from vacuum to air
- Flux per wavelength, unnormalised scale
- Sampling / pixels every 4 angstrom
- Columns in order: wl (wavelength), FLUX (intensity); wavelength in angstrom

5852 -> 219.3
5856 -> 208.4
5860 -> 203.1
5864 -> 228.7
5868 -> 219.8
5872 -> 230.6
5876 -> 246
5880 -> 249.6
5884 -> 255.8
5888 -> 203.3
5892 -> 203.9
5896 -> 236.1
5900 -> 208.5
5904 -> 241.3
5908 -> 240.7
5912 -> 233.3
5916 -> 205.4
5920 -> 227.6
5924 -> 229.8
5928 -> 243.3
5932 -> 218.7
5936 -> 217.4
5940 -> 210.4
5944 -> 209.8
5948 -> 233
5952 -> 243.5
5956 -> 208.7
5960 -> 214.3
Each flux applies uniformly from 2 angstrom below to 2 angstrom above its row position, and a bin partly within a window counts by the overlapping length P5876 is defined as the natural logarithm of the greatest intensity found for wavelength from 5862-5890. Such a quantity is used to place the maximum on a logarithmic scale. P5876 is 5.54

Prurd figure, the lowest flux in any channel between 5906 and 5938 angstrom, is 205.4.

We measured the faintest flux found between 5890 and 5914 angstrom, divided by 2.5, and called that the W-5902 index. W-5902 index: 81.6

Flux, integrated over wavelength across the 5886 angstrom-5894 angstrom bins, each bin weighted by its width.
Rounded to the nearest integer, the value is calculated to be 1629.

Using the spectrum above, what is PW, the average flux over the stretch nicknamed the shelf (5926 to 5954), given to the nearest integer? 225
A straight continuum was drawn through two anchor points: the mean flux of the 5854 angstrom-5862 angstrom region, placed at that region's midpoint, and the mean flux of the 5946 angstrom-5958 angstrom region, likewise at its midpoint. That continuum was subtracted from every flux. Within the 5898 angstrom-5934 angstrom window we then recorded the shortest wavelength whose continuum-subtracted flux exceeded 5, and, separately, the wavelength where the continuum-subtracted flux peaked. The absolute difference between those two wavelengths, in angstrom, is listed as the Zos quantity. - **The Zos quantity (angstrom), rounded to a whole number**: 0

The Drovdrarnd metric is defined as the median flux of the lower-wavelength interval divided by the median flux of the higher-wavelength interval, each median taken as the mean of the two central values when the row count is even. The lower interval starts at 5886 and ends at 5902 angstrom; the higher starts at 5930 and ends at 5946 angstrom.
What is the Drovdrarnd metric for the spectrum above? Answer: 0.96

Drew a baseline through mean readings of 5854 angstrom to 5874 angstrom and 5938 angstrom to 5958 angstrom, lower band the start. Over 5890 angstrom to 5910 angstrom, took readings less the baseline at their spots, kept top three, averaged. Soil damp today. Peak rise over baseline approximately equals 20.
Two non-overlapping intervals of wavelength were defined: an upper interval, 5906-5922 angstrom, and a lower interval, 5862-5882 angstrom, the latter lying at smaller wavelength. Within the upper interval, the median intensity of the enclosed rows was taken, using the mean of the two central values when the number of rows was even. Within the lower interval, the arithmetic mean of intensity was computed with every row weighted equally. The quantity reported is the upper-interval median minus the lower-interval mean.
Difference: -4.5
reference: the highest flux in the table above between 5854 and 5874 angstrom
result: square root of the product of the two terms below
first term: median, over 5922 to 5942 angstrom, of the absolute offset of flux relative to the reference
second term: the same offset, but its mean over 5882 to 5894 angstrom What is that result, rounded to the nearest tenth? 18.3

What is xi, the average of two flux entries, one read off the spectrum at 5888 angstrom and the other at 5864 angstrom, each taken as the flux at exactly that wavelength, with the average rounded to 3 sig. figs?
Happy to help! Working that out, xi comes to 216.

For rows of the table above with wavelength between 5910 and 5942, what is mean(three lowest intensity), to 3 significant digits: 211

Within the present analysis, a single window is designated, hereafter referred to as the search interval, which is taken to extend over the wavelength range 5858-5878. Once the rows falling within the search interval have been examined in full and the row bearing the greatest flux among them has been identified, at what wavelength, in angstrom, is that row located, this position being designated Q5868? 5876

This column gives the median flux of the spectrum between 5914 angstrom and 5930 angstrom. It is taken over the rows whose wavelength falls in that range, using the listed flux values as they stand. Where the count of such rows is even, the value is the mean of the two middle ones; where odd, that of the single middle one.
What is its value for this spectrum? 229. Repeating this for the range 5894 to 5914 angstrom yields 236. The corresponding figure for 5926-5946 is 217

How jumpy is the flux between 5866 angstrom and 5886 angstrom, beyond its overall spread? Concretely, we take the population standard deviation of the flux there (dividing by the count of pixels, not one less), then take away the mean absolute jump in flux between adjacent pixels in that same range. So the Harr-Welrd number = 4.2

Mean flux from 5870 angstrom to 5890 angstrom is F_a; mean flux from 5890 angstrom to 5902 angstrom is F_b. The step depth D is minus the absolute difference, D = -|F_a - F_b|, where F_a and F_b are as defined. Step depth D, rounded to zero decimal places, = -21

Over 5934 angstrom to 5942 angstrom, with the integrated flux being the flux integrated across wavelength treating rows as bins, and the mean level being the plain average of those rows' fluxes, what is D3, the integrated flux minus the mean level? 1497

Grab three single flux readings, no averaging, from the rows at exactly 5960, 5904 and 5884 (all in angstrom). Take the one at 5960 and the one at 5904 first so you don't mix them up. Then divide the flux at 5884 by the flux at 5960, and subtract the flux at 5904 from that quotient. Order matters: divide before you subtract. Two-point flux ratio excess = -240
